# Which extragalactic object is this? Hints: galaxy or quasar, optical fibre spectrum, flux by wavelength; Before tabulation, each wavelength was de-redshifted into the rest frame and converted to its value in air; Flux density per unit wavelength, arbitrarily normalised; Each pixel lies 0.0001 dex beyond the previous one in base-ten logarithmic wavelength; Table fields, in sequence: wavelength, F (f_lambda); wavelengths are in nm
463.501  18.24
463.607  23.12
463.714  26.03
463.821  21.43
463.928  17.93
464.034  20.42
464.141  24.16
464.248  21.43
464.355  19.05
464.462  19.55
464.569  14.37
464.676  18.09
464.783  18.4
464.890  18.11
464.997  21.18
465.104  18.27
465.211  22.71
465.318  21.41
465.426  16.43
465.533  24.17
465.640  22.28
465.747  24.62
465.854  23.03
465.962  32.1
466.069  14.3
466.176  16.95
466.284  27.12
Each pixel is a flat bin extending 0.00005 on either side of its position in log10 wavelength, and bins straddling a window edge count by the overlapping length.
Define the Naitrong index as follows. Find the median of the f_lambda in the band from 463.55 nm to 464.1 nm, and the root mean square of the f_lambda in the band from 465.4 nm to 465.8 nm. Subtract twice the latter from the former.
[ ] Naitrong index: -23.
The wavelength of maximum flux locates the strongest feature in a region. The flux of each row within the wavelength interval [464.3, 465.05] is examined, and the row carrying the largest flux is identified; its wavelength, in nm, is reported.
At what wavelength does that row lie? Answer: 464.997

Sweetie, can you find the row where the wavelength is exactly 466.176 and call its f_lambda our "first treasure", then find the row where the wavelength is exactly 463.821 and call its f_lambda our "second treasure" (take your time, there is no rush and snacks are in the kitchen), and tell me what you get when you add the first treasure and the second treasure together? 38.4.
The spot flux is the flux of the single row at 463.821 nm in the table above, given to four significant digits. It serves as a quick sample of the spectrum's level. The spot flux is 21.43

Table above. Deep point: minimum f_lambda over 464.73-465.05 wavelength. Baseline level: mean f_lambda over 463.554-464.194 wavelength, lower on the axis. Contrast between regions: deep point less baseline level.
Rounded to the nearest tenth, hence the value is -4.1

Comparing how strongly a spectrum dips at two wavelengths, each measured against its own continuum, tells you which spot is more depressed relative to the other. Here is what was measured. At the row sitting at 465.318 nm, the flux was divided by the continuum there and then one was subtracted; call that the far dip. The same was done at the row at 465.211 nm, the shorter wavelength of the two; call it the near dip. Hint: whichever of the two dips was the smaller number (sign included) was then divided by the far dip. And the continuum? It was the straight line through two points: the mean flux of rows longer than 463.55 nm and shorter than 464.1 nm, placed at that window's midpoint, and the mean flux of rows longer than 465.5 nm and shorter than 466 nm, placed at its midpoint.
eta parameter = 1.0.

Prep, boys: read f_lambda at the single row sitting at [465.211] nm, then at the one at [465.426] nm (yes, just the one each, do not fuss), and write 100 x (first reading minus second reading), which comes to 628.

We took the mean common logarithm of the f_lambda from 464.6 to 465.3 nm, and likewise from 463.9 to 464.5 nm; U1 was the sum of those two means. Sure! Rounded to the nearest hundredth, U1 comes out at 2.60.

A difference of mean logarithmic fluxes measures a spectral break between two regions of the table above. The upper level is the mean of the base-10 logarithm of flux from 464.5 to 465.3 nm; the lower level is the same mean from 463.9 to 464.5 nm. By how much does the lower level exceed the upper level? 0.04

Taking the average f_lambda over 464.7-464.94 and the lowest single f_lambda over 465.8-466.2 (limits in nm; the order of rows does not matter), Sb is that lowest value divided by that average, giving 0.78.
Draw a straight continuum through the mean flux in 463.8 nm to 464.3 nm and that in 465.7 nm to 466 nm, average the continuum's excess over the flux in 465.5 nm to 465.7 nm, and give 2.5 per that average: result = 1.0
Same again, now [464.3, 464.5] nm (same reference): 0.9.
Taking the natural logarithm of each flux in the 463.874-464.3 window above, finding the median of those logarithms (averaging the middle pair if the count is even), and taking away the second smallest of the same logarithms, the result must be 0.024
